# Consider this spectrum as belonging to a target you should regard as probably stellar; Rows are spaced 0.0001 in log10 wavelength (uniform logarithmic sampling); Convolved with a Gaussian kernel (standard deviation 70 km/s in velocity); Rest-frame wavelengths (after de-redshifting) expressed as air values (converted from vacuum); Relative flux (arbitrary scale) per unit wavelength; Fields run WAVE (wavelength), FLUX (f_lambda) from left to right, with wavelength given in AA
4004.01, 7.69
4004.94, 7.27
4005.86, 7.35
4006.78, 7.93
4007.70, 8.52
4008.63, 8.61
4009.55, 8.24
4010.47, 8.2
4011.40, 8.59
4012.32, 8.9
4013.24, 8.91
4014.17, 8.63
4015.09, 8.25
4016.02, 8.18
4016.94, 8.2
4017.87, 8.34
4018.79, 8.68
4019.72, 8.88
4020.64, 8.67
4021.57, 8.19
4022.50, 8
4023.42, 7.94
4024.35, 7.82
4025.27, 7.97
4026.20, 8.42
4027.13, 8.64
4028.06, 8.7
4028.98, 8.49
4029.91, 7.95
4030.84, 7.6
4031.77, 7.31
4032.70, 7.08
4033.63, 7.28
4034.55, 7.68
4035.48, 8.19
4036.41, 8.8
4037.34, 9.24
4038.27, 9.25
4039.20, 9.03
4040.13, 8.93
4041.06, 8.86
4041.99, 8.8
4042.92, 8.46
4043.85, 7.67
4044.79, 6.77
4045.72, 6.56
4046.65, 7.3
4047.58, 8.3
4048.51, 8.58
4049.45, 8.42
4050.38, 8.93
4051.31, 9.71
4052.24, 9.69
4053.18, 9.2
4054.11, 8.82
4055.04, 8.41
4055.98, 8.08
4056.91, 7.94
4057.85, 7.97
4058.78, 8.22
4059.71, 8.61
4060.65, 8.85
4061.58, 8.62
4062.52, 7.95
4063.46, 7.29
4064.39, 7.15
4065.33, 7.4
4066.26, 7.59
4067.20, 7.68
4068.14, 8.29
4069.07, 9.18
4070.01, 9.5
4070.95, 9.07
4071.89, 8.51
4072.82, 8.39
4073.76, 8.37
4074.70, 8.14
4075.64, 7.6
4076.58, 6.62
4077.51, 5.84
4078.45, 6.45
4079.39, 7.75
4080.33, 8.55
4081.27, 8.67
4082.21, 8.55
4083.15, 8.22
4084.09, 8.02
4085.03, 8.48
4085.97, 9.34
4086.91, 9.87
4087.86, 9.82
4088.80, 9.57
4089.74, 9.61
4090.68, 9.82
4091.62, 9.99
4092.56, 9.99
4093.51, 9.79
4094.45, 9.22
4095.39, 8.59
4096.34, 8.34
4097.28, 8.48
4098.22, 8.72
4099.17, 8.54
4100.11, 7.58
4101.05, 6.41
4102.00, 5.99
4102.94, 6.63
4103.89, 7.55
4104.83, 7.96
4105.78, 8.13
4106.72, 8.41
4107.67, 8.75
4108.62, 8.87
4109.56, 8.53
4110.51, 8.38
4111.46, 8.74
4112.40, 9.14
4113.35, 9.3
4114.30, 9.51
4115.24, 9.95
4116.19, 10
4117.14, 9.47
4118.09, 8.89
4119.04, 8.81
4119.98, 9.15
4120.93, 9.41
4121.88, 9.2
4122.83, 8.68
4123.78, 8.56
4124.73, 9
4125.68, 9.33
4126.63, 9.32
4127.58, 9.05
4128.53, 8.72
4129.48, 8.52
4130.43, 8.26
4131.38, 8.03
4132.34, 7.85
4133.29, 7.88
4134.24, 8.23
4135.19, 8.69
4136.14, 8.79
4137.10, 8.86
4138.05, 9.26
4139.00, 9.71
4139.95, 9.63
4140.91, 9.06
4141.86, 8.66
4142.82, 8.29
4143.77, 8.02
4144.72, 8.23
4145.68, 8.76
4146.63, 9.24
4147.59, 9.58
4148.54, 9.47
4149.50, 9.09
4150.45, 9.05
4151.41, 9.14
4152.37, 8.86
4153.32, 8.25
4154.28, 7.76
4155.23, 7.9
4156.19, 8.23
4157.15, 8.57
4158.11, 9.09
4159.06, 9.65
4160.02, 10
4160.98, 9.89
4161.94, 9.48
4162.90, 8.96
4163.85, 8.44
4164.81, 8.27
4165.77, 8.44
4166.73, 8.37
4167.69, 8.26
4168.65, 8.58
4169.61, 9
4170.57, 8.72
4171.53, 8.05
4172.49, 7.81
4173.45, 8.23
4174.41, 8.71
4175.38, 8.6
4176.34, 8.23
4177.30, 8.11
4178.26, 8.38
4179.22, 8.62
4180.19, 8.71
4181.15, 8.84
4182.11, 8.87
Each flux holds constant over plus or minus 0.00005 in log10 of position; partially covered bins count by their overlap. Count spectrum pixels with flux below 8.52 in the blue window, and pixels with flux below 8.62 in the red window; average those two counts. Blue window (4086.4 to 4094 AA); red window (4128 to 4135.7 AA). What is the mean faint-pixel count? 3.0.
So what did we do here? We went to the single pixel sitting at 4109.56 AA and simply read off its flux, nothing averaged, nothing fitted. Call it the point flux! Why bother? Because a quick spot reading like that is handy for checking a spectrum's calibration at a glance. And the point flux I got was 8.53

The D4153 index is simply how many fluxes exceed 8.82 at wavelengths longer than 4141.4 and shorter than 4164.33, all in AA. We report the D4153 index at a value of 13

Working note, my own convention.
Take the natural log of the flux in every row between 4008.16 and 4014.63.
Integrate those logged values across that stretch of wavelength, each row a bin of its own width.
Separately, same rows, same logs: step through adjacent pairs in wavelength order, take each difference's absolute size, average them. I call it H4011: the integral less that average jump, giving 13.9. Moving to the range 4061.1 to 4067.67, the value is 13.3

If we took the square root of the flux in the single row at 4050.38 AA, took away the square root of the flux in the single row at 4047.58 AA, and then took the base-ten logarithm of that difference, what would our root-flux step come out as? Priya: -1.0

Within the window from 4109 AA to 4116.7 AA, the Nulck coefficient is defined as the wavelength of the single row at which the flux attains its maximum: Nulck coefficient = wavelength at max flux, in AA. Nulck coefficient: 4116.19 AA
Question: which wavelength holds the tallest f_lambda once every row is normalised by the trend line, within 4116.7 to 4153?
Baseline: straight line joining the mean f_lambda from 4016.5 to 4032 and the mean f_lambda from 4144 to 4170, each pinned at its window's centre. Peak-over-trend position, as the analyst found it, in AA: 4139.00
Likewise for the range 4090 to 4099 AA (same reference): 4091.62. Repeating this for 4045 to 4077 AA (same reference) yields 4051.31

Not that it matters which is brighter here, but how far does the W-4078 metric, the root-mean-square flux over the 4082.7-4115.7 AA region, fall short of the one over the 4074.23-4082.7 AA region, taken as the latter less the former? -1.1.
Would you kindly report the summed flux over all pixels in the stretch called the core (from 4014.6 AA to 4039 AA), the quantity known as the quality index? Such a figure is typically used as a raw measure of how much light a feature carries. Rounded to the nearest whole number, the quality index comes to 214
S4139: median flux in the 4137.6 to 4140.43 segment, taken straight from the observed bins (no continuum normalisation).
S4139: 9.63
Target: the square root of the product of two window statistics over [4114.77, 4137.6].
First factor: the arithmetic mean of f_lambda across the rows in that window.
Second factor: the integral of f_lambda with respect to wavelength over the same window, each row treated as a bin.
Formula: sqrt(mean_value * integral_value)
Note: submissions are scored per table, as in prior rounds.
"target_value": 42.3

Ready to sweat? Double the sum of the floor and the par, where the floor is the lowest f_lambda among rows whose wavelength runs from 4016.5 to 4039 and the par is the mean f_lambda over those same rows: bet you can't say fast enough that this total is 30.6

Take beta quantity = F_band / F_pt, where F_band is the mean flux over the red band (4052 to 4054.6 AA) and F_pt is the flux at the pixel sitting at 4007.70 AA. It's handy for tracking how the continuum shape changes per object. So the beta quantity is 1.08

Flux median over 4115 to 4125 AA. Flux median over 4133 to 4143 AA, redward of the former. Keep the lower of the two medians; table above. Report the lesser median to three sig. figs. 8.79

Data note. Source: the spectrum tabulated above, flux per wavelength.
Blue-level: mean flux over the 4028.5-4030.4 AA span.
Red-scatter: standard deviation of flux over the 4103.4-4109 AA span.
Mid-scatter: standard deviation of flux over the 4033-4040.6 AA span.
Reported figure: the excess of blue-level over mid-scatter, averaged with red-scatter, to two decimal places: 3.99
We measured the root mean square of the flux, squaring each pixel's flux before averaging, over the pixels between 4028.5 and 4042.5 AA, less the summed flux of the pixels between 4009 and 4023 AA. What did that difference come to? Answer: -119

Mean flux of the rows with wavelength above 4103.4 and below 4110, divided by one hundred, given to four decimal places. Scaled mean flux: 0.0831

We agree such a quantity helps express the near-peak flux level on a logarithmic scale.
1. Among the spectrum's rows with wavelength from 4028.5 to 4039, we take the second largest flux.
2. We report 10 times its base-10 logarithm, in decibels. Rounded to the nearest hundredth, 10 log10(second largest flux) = 9.66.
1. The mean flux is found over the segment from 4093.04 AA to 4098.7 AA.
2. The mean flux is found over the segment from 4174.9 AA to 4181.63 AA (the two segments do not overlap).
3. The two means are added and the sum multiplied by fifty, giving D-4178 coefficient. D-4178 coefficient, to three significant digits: 868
